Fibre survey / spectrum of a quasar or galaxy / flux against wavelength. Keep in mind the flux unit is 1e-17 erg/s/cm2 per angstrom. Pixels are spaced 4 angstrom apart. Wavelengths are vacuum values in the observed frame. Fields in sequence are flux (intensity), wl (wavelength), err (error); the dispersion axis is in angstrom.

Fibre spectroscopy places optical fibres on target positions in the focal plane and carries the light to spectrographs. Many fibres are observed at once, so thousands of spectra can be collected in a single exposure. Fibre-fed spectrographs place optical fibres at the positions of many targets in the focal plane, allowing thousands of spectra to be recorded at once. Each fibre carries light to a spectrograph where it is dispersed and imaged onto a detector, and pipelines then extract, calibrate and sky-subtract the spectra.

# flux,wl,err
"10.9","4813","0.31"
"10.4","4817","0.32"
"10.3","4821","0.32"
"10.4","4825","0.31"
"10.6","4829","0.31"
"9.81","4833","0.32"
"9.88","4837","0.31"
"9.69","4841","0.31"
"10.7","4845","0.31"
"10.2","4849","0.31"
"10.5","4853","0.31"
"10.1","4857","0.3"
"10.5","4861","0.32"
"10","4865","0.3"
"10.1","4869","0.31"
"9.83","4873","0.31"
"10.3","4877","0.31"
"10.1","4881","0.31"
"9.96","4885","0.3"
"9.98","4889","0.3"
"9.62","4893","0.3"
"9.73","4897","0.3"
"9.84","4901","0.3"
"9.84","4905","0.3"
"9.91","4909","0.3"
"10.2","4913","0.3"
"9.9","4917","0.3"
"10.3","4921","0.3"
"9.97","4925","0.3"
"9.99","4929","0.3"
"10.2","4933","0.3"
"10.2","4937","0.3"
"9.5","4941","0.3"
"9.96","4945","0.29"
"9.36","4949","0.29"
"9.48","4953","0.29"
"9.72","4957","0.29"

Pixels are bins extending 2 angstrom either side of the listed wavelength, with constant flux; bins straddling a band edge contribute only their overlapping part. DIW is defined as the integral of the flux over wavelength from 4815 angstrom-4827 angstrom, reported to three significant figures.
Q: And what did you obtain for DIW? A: 124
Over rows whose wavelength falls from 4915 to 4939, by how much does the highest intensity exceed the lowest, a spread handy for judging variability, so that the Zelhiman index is 0.40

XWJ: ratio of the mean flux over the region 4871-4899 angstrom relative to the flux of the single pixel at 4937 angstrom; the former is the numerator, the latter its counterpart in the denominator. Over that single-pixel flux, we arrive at 0.97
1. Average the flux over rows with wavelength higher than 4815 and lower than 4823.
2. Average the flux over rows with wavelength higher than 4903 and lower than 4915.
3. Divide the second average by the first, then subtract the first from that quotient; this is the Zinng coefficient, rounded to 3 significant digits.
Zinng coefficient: -9.39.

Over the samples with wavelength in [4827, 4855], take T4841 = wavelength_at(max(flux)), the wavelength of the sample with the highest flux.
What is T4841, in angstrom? 4845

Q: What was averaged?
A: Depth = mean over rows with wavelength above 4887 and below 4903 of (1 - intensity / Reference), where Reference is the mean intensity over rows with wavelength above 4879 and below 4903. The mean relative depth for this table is 0.008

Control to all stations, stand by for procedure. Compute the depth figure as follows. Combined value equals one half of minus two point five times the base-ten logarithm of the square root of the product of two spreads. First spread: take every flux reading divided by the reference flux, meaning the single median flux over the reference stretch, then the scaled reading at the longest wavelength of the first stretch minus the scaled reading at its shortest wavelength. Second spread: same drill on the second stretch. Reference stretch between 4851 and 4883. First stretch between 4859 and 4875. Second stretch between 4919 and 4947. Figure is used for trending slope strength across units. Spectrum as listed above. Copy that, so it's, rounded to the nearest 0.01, 1.66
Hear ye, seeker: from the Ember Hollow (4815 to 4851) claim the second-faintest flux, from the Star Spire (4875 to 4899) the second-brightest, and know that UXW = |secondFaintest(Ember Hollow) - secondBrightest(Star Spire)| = 0.29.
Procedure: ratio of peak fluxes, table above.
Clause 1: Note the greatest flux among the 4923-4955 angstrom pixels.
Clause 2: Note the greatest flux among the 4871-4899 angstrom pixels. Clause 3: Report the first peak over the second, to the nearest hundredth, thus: 0.99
